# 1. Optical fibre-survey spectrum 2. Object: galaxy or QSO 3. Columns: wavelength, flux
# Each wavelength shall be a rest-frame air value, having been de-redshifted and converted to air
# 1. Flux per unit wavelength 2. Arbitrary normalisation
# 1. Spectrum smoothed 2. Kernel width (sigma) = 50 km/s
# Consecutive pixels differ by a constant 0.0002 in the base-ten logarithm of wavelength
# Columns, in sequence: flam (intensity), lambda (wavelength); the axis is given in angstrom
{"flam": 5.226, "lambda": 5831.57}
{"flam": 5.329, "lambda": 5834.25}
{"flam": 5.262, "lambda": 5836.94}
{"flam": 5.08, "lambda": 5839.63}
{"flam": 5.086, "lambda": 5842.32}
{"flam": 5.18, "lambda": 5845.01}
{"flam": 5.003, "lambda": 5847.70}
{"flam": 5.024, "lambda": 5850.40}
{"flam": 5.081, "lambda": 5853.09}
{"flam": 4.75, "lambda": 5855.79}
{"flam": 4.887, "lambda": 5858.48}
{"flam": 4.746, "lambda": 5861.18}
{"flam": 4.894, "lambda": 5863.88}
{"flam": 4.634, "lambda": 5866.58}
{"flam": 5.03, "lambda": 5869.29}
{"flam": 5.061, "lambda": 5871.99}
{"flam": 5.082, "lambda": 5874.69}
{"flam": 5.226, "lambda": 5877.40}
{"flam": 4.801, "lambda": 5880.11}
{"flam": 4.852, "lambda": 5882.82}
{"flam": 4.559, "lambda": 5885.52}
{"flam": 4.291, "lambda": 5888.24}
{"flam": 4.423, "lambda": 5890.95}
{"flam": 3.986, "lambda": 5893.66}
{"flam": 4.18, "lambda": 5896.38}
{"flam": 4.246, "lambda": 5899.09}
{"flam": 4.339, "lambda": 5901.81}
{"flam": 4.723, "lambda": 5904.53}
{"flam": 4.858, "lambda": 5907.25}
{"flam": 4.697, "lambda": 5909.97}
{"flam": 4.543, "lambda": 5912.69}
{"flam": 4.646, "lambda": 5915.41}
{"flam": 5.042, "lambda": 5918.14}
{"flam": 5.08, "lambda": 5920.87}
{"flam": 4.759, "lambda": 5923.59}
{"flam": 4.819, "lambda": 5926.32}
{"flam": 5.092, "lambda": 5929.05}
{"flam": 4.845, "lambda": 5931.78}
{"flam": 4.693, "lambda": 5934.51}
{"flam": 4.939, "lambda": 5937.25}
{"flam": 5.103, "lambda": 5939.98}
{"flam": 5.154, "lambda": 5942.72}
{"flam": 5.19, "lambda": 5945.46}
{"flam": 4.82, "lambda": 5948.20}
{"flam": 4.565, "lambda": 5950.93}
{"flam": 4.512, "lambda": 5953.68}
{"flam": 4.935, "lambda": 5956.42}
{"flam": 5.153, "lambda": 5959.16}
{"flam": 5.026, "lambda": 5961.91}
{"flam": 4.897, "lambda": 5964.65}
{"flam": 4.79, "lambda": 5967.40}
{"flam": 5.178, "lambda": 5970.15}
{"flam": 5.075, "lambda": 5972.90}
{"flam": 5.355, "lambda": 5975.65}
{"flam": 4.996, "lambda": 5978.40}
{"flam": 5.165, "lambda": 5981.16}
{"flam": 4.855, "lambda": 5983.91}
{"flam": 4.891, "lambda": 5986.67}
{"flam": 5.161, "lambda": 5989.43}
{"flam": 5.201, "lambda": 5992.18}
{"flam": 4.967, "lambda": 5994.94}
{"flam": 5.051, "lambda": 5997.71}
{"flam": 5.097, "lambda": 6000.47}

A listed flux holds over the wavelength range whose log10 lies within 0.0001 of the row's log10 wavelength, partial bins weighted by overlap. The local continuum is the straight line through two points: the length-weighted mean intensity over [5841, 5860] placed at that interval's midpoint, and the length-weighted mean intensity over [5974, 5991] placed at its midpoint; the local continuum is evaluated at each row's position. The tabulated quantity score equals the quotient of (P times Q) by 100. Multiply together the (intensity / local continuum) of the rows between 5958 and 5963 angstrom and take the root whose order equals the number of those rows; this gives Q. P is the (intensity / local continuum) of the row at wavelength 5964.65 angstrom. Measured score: 0.0097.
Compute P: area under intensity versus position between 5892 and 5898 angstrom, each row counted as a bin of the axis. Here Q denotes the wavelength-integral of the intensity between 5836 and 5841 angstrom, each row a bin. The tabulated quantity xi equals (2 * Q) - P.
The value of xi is 27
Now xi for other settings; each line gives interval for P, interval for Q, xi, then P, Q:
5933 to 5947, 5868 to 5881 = 61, 70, 66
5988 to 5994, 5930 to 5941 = 77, 31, 54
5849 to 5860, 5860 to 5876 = 103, 54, 79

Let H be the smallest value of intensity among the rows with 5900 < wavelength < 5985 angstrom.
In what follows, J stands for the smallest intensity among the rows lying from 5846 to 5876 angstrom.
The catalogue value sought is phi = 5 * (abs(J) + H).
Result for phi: 45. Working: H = 4.339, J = 4.634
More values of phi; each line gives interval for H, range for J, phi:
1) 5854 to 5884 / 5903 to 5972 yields 46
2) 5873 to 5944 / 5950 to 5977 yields 42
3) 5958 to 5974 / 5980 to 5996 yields 48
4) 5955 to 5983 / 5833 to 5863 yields 48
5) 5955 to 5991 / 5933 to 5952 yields 47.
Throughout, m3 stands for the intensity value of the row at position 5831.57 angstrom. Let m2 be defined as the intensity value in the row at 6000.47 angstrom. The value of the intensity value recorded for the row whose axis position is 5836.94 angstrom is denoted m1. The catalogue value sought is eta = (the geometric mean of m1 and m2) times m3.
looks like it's 27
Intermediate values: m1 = 5.262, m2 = 5.097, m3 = 5.226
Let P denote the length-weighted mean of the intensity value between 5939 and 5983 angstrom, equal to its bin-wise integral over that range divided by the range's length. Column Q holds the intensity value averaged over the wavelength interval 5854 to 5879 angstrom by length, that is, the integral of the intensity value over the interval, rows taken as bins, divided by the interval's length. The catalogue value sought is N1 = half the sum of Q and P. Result 4.96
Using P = 4.99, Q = 4.92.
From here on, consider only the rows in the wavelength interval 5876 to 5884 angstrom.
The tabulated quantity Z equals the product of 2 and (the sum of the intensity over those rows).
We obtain 29.8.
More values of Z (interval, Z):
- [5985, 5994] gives 30.5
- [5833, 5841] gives 31.3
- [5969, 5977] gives 31.2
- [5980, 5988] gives 29.8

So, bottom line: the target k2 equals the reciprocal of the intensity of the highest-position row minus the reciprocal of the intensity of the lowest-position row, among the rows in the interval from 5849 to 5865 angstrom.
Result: 0.005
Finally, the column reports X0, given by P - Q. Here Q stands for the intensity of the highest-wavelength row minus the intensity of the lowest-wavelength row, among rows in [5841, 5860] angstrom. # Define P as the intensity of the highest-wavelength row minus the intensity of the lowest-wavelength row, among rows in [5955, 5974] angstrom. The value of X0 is 0.3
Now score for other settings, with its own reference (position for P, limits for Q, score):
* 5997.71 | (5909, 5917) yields 0.0091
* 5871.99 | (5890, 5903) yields 0.0085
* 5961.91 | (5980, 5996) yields 0.0099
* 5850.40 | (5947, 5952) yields 0.0093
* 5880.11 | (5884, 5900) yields 0.0081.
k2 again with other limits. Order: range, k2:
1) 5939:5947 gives -0.003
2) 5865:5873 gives -0.018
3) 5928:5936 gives 0.017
